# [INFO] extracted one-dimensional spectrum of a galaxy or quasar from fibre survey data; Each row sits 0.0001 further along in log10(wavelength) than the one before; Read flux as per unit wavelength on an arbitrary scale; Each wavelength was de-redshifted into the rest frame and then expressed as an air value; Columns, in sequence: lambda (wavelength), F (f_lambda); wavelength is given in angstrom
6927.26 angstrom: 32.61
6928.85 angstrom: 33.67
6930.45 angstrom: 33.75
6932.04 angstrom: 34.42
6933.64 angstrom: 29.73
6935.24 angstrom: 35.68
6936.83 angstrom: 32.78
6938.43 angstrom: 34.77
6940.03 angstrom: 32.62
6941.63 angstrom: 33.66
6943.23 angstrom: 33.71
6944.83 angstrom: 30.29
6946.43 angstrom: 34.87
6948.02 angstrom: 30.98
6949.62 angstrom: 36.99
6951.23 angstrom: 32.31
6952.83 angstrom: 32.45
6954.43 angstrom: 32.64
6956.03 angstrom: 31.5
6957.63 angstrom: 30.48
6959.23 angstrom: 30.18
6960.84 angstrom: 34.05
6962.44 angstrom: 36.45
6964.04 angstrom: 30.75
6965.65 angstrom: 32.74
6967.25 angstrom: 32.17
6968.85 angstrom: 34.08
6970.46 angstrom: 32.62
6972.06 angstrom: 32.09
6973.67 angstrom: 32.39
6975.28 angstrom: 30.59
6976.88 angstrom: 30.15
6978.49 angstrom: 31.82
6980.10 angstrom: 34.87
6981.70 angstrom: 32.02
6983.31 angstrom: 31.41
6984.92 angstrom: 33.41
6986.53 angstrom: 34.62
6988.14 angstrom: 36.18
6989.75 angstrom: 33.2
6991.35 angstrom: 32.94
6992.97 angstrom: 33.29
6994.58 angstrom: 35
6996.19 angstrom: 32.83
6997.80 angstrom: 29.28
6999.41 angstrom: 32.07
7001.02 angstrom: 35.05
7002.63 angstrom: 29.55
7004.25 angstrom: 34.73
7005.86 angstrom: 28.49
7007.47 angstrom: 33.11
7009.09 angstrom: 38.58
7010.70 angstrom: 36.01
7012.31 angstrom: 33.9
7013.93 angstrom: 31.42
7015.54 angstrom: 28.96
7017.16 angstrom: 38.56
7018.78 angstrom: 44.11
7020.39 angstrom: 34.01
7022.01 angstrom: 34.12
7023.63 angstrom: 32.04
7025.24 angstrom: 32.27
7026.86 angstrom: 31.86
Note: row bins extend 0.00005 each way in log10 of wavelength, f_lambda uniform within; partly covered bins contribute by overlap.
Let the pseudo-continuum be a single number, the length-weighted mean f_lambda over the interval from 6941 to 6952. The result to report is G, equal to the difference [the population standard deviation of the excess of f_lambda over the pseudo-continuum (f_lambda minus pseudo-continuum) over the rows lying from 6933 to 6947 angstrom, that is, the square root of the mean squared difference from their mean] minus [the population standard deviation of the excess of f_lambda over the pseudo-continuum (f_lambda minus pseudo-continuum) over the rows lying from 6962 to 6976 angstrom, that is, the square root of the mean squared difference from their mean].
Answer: 0.2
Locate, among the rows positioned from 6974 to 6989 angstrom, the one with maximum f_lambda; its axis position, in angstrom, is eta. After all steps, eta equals 6988.14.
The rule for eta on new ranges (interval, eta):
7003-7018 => 7009.09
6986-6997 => 6988.14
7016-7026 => 7018.78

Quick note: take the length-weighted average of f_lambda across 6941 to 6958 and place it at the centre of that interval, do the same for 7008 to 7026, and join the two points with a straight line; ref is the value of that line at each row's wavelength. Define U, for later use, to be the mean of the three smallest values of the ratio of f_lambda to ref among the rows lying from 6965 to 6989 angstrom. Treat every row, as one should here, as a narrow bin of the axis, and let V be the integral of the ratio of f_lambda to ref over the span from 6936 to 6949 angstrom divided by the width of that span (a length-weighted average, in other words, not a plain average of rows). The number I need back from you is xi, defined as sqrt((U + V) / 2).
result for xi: 0.9816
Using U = 0.912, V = 1.02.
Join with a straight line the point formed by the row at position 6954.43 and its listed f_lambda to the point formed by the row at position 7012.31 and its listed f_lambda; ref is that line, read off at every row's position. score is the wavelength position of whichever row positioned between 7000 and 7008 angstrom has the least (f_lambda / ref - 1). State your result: 7005.86 angstrom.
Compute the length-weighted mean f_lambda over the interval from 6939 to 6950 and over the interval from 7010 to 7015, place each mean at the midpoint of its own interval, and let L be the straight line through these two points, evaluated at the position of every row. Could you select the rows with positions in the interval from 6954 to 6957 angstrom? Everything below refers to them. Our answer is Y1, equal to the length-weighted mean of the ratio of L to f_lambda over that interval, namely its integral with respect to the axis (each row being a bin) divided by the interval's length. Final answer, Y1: 1.04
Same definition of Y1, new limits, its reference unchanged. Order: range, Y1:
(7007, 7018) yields 0.98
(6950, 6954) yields 1.01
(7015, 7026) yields 0.97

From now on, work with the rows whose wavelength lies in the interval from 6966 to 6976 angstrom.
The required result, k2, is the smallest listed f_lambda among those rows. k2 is 30.59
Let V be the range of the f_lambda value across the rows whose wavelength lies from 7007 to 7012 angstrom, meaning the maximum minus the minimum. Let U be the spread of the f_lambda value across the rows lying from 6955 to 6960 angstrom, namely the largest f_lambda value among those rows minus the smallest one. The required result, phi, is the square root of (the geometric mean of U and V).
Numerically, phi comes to 1.6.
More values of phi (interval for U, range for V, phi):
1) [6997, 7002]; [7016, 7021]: 2.8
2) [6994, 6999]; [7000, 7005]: 2.4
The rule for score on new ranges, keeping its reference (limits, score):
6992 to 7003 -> 6997.80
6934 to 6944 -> 6940.03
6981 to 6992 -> 6983.31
